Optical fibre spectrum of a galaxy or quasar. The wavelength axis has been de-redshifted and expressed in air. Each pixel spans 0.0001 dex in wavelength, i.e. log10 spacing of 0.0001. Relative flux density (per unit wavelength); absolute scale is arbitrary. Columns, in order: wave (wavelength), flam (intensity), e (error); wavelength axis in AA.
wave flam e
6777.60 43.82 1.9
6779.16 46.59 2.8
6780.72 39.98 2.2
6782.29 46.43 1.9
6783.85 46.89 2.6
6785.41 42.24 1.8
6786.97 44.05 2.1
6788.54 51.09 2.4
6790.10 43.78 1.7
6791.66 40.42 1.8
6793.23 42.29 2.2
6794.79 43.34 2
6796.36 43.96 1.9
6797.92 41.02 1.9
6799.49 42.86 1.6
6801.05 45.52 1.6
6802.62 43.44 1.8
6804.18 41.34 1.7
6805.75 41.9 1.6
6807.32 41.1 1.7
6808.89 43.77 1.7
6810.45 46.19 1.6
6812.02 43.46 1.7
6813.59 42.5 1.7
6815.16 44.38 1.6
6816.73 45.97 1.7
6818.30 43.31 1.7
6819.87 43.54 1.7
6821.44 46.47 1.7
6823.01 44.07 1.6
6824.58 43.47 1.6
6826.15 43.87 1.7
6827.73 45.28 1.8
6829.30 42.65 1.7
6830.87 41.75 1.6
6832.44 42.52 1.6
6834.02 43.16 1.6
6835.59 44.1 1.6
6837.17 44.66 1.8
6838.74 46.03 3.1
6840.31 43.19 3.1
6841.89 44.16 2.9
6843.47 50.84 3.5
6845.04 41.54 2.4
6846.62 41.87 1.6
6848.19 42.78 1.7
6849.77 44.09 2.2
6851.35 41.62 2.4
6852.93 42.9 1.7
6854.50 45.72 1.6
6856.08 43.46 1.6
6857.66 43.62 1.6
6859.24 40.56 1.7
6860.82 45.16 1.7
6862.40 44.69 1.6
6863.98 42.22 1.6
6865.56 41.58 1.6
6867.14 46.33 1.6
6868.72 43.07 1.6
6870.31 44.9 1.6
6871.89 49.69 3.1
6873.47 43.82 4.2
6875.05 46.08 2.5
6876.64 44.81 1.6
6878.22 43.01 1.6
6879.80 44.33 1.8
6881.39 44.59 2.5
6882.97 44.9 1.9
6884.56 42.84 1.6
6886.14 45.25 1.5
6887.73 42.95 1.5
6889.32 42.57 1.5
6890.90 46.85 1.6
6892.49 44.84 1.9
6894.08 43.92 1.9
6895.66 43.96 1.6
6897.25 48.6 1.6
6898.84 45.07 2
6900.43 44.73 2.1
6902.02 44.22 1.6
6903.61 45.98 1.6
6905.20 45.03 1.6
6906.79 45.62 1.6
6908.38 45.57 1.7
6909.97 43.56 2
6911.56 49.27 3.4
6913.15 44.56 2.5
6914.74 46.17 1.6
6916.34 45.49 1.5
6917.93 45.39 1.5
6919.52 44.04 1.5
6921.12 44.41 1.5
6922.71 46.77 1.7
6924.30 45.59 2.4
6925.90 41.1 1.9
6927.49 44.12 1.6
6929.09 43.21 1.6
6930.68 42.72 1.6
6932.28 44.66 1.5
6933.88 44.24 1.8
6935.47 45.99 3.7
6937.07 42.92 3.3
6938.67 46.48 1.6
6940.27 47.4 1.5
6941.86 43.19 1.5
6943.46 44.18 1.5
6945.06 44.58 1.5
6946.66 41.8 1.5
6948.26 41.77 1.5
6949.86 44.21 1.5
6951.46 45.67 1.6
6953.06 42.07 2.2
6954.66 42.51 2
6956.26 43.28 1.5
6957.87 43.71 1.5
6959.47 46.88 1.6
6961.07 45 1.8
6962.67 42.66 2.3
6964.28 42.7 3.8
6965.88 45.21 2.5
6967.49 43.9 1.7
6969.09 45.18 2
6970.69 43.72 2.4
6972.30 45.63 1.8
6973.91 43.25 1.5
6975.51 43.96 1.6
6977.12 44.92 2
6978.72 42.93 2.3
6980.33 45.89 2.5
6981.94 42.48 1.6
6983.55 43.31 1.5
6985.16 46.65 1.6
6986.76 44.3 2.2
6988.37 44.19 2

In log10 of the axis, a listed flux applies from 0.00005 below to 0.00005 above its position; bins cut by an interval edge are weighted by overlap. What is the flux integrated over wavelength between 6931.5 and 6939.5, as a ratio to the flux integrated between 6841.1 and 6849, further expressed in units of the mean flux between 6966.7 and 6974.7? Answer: 0.0232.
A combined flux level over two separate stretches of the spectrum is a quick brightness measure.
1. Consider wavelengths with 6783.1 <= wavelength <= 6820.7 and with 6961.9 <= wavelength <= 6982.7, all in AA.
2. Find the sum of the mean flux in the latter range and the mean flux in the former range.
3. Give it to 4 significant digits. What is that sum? 87.71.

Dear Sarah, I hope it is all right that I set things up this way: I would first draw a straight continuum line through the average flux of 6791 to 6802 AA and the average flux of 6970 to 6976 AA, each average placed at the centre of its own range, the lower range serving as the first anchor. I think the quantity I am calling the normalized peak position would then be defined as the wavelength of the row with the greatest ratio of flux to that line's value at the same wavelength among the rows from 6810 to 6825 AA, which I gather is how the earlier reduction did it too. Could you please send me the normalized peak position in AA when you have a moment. 6821.44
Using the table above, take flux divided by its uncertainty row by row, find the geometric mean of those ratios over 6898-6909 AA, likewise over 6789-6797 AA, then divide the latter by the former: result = 0.86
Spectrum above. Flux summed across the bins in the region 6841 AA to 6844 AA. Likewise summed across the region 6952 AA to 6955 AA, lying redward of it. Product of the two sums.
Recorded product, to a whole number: 8035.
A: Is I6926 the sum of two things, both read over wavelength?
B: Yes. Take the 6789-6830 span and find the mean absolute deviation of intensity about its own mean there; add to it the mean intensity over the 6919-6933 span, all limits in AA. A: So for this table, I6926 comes 45.2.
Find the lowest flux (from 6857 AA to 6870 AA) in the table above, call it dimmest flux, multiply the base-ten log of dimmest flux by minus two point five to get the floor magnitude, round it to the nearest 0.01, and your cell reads -4.02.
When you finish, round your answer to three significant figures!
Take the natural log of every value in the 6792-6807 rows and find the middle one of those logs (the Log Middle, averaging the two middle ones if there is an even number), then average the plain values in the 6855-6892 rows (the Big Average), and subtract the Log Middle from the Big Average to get 40.5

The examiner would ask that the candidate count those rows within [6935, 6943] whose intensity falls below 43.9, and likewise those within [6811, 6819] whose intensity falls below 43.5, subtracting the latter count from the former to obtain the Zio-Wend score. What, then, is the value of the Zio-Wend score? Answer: -1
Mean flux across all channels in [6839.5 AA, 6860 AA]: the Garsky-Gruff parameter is 43.6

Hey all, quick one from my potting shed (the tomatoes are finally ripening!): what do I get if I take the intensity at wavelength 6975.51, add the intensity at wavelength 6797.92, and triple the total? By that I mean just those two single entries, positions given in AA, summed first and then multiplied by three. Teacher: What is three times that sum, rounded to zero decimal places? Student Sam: 255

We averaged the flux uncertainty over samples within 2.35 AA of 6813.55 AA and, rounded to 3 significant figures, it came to 1.67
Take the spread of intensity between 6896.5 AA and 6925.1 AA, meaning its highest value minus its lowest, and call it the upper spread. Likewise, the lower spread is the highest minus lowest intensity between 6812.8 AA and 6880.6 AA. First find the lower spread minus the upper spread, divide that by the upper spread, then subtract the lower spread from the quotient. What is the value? -9.5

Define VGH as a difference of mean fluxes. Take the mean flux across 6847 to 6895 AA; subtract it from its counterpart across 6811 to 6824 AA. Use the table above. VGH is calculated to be 0.1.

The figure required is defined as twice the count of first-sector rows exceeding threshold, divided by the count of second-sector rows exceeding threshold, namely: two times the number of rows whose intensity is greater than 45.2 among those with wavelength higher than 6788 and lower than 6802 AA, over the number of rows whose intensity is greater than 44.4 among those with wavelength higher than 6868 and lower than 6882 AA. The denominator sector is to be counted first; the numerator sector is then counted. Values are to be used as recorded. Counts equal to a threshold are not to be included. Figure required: 0.80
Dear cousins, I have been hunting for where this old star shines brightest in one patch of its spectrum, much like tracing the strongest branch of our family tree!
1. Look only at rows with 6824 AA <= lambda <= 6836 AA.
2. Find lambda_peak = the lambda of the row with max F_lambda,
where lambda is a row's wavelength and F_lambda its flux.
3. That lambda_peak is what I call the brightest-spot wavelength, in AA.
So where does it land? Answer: 6827.73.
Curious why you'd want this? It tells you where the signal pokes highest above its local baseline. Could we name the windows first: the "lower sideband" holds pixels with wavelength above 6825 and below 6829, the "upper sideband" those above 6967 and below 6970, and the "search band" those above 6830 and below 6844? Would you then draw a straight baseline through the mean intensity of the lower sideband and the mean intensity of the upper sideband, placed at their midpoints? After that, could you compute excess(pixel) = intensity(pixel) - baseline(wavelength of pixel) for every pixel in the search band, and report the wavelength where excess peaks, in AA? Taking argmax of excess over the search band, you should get 6843.47 AA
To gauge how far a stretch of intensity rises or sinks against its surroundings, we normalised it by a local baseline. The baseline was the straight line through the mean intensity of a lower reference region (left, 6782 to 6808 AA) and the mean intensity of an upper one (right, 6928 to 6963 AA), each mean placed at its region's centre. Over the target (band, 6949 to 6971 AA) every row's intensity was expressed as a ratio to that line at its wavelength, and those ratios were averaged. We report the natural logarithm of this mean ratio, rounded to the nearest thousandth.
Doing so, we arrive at -0.001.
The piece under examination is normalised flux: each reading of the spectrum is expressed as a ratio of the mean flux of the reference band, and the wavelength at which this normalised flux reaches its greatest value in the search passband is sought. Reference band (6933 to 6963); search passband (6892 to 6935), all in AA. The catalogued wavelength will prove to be 6911.56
